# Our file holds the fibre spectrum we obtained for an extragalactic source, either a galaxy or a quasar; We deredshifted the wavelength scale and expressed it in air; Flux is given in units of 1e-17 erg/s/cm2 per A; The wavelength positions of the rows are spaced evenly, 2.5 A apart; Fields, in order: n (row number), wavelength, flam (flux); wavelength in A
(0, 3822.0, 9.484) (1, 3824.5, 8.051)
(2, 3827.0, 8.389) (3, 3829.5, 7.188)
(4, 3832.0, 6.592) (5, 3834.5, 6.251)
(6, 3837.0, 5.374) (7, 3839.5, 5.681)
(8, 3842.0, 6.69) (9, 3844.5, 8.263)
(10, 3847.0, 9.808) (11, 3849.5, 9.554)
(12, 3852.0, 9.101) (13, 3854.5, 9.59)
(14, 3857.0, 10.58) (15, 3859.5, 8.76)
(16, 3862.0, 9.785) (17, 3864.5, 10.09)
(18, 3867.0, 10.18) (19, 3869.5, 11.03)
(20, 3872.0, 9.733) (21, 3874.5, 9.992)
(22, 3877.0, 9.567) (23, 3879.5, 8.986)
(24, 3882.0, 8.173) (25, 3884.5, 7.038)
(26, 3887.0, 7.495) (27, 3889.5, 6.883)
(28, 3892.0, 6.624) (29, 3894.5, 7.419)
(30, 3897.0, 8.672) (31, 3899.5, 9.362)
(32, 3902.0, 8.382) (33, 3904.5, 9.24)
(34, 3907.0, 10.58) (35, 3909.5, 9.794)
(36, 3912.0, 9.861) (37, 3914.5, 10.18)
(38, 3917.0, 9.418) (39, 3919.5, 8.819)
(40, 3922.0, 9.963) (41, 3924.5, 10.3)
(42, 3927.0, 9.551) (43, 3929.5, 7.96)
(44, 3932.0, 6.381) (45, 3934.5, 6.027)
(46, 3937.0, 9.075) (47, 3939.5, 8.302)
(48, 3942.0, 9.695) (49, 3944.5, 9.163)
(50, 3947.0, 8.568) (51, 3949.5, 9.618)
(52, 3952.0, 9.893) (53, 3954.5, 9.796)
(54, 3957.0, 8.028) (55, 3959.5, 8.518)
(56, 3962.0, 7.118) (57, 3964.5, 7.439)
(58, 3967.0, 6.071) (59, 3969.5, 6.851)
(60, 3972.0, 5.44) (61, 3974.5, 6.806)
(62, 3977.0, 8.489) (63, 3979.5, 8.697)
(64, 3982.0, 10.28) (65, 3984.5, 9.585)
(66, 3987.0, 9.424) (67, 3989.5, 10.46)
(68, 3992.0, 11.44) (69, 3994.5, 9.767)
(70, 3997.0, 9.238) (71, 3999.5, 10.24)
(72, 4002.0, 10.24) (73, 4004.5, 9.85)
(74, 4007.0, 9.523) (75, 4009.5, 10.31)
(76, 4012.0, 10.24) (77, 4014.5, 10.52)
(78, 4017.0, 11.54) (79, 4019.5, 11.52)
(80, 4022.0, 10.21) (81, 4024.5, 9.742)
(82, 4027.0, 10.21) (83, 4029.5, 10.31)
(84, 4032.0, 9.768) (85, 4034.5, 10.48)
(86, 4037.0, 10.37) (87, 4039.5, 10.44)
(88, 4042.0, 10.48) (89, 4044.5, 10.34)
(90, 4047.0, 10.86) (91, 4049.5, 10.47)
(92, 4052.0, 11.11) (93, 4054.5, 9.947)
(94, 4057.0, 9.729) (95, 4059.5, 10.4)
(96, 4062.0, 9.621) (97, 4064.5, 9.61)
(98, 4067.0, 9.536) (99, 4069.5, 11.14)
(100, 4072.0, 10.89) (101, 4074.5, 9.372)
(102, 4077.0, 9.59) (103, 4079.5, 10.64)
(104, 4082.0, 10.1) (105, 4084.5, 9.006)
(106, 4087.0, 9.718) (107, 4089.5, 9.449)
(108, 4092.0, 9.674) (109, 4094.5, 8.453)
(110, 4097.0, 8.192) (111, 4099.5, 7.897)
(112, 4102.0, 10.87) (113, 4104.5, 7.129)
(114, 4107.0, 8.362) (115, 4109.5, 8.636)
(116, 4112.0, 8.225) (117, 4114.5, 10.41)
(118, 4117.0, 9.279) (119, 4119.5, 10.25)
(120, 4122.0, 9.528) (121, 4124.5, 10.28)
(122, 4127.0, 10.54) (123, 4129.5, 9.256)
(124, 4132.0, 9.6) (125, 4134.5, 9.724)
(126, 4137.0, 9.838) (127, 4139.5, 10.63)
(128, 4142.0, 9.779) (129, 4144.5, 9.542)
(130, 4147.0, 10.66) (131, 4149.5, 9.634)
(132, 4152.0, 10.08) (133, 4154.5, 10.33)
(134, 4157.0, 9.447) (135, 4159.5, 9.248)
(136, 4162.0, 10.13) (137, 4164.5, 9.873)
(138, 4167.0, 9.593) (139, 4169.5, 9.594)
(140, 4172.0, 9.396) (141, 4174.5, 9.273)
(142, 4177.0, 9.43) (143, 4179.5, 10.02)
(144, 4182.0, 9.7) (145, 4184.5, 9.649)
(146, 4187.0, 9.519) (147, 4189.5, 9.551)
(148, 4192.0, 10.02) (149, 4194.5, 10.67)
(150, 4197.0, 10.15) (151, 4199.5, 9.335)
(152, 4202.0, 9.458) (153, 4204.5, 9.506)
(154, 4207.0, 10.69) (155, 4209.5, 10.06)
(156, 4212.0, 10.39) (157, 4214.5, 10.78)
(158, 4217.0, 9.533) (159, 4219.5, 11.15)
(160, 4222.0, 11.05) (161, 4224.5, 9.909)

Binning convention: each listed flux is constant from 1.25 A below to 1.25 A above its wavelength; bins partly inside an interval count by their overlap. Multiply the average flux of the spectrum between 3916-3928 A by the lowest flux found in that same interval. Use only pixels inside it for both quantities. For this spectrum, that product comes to 85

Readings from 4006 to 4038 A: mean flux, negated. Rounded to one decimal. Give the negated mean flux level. -10.4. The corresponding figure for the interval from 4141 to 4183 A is -9.7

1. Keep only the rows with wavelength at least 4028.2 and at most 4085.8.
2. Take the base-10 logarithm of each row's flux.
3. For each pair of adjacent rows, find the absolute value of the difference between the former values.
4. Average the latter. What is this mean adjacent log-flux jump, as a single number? 0.024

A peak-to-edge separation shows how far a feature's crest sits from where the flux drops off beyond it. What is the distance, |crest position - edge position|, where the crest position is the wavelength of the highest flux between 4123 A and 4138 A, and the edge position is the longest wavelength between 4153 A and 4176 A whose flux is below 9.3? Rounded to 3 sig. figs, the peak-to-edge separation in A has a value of 47.5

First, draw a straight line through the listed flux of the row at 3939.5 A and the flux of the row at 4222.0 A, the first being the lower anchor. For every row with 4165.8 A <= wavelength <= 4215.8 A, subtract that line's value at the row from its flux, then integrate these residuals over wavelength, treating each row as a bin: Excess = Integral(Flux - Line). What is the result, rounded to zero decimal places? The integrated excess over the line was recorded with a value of -45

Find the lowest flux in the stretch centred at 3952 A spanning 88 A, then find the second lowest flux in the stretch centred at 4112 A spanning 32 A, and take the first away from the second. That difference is 2.5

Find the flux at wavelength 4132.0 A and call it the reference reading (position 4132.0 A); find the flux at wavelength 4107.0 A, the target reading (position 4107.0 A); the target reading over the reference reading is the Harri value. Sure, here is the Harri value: 0.87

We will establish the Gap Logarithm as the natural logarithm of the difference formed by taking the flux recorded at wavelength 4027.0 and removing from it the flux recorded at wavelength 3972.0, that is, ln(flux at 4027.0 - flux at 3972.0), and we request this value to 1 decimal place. 1.6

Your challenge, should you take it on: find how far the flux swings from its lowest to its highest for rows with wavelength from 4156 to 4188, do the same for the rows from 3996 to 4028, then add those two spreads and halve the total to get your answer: 1.59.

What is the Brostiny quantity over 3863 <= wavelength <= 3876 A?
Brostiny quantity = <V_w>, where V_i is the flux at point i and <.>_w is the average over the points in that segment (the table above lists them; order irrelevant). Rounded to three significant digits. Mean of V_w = 10.2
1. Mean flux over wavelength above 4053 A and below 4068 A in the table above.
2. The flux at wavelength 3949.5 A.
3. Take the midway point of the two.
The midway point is 9.7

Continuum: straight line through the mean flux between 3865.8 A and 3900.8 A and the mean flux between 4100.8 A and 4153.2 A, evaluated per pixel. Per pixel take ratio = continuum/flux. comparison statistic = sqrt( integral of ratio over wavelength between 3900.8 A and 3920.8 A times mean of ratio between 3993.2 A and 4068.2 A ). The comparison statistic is 4.1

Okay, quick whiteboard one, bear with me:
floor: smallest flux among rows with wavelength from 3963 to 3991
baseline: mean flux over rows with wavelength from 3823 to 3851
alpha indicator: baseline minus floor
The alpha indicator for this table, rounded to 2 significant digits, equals 2.0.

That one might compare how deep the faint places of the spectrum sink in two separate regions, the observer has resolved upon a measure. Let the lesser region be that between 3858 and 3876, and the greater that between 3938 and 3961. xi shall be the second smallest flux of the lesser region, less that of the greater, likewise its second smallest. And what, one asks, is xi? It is 1.4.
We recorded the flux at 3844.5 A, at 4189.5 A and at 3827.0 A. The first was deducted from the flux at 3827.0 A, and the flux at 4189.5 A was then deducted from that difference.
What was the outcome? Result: -9.4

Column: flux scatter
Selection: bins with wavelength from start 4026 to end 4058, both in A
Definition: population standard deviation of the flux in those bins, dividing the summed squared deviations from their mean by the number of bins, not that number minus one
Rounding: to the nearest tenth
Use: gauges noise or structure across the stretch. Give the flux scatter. 0.4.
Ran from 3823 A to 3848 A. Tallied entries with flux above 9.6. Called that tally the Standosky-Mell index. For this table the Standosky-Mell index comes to 1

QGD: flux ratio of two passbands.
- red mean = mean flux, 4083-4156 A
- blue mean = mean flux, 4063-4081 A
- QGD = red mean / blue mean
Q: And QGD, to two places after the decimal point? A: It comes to 0.94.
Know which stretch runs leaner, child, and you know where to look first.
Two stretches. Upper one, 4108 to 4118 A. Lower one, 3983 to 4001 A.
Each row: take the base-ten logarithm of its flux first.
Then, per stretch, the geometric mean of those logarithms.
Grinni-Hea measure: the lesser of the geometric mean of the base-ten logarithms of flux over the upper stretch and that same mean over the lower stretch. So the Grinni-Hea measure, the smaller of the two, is 0.96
